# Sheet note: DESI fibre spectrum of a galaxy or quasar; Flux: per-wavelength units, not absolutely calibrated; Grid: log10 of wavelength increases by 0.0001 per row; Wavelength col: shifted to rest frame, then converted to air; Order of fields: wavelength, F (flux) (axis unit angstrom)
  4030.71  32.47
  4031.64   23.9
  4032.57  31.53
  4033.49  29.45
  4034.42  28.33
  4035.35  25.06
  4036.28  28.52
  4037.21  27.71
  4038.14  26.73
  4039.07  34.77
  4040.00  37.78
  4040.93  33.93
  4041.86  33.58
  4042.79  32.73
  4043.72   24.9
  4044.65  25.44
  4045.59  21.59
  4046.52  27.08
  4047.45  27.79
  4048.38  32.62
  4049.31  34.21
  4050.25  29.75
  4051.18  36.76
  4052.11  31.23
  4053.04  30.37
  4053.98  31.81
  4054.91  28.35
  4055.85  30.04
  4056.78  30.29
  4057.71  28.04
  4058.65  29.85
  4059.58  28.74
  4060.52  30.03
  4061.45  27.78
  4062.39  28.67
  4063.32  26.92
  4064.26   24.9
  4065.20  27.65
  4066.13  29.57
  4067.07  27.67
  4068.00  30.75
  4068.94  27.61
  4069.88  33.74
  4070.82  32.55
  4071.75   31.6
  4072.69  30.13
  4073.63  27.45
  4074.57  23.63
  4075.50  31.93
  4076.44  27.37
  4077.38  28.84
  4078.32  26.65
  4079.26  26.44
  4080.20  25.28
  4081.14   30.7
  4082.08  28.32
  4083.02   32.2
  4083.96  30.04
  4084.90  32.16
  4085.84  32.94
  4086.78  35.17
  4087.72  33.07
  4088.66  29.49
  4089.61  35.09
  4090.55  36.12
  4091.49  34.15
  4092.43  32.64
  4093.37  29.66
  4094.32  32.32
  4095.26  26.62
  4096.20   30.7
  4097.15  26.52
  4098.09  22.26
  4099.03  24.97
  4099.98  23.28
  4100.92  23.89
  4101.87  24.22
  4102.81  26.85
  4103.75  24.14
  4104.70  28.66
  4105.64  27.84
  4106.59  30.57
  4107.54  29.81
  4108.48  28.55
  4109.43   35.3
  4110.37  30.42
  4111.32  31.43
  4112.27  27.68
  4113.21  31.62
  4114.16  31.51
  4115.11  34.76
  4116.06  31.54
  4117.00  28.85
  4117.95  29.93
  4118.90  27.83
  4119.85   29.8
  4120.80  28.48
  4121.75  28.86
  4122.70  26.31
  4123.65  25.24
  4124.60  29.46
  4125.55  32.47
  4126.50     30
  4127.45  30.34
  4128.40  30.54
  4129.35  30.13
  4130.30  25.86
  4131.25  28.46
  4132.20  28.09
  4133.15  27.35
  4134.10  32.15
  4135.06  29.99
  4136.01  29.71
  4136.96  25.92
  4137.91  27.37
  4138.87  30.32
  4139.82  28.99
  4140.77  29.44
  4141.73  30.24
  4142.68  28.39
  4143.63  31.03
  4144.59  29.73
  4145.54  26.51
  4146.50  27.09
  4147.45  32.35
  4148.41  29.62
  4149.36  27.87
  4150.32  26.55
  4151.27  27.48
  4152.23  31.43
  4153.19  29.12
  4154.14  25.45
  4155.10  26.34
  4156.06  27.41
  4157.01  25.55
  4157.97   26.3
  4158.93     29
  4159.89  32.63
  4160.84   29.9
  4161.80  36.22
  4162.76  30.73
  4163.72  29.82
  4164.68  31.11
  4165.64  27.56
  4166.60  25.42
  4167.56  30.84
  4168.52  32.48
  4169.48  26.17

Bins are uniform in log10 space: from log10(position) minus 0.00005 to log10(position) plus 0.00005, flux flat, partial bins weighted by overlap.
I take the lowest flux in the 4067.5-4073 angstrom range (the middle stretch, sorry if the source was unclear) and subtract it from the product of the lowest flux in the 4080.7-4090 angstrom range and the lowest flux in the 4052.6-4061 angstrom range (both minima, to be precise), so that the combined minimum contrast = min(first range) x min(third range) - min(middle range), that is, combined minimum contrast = 766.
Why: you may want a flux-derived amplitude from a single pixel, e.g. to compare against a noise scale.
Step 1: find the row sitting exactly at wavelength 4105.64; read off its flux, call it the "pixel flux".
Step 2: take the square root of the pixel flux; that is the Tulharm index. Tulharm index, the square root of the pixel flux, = 5.28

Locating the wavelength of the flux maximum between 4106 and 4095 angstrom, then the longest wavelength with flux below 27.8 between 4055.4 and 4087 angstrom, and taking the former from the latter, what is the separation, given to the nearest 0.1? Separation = -16.0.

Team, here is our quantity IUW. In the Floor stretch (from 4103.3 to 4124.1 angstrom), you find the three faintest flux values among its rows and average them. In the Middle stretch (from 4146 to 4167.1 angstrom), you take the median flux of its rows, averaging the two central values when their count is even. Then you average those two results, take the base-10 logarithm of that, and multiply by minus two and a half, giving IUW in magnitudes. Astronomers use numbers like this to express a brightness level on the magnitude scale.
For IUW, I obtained -3.57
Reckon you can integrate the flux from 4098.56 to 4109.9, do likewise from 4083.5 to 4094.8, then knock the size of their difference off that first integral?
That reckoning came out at 250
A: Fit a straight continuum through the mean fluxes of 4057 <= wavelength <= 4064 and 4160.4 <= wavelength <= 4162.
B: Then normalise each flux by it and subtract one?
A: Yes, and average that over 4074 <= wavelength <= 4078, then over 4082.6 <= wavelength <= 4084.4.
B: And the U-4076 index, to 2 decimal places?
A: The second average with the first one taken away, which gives 0.10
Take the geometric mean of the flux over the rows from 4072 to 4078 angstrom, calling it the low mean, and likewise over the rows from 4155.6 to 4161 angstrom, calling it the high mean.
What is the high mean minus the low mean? 0.3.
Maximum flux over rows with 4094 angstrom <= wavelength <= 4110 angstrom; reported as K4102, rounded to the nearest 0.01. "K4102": 35.30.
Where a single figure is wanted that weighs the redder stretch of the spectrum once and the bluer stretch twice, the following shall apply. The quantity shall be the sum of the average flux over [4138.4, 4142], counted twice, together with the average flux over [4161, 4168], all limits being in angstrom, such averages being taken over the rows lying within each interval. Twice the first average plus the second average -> 90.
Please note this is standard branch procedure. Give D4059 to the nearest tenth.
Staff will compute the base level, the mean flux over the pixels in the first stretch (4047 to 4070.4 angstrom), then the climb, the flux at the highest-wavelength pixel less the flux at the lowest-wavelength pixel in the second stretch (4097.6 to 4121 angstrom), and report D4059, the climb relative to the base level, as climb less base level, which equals -23.6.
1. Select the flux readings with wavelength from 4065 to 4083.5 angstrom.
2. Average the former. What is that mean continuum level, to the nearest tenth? 29.0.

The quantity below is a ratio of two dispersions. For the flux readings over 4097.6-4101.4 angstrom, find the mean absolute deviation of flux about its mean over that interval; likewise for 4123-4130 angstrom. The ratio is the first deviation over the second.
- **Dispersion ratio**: 0.61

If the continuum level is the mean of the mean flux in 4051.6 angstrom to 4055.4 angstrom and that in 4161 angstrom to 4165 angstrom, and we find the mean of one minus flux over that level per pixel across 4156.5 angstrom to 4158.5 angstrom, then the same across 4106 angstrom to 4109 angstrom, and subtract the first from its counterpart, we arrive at -0.12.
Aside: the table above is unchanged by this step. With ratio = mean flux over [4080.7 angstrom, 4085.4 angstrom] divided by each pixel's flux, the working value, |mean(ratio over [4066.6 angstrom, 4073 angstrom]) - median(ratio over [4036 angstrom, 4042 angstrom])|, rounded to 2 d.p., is 0.09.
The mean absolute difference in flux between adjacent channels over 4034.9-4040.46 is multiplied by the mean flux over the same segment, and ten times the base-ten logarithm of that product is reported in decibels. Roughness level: 19.9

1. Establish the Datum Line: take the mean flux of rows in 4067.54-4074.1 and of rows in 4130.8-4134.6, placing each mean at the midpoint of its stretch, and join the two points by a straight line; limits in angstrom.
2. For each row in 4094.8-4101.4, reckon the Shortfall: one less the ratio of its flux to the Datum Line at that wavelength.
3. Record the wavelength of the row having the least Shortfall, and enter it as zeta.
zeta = 4096.20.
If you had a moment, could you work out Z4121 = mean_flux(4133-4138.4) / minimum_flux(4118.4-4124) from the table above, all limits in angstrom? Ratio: 1.14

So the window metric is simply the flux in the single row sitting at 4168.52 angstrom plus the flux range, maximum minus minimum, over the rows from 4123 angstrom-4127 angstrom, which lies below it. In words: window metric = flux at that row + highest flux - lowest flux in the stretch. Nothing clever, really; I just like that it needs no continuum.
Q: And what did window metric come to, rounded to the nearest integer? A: 40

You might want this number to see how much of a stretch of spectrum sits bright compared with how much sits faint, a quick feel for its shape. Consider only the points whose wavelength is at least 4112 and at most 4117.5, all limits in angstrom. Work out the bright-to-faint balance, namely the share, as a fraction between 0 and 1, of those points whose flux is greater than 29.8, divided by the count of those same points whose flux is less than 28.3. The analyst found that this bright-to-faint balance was 0.67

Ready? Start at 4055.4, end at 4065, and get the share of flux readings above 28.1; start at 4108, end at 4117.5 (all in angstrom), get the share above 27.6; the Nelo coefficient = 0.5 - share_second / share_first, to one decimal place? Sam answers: -1.2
